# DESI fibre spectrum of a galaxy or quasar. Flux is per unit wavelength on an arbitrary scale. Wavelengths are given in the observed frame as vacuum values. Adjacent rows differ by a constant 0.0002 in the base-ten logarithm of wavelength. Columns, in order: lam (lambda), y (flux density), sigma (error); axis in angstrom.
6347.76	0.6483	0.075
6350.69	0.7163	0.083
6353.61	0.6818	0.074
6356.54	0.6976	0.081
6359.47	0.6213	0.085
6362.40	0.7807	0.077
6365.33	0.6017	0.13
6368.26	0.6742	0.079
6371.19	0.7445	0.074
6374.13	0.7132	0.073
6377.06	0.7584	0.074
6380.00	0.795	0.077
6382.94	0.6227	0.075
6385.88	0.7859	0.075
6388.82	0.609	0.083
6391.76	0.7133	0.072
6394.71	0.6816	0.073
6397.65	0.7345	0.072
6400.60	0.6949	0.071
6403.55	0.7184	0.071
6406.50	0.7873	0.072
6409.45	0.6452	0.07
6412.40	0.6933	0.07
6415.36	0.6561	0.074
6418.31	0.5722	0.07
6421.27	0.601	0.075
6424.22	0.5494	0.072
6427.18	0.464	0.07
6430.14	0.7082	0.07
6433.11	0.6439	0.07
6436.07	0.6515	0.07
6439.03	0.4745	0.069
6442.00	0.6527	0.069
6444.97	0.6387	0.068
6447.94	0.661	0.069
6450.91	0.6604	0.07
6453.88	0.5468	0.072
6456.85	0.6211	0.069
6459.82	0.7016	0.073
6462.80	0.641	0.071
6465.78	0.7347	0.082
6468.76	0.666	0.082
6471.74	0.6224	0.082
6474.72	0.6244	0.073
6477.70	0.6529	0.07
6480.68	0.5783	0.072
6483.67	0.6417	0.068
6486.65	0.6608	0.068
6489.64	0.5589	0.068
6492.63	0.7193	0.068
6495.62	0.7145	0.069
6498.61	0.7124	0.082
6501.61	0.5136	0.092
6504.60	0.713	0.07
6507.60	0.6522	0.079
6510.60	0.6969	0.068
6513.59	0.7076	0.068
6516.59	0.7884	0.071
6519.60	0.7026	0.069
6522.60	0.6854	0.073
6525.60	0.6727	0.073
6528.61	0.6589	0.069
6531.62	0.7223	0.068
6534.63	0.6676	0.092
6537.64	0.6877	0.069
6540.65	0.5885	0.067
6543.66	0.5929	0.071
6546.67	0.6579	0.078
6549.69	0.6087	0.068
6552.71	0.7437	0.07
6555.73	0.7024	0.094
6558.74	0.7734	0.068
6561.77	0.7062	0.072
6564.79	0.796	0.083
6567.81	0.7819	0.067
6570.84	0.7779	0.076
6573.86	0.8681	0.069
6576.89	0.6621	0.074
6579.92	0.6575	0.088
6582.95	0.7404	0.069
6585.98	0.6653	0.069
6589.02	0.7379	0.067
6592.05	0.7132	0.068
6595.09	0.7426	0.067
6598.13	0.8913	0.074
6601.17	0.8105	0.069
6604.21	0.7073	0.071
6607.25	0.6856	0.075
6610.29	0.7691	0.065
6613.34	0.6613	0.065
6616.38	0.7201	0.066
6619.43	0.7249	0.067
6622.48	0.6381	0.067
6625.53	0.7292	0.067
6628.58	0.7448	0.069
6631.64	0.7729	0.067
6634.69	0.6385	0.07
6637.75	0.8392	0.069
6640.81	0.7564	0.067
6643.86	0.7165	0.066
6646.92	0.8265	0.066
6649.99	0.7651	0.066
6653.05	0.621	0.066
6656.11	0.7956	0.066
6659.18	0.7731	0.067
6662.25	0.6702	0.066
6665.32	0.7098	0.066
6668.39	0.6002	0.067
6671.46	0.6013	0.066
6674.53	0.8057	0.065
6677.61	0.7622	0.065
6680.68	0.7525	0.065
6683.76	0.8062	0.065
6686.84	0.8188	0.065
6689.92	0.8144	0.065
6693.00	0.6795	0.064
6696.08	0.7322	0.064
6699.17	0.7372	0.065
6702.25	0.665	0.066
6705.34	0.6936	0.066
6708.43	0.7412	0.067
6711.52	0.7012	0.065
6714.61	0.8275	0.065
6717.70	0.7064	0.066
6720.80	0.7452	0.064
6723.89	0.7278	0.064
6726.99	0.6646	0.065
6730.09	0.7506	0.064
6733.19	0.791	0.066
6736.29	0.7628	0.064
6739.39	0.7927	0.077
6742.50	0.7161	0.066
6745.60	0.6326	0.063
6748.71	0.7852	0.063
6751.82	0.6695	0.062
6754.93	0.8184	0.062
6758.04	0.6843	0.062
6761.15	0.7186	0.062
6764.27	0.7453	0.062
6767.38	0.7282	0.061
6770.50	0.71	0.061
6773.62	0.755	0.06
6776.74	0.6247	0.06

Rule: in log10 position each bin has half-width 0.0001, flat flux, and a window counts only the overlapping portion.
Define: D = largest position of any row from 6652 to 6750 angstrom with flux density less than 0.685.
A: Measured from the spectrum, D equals 6745.60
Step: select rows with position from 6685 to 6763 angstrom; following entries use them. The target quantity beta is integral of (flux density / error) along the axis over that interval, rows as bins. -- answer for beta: 885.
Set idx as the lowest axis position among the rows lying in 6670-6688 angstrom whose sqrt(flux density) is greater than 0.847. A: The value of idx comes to 6674.53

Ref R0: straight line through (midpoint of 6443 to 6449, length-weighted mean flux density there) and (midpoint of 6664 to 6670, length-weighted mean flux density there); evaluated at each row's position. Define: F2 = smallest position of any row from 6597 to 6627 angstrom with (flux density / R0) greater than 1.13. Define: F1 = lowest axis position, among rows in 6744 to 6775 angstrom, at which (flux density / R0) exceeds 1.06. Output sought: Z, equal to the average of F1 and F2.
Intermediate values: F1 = 6748.71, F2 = 6598.13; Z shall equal 6673.4 angstrom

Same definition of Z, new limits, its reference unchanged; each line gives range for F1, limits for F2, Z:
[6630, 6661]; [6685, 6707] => 6659.2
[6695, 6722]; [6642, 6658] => 6671.5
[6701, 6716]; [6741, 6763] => 6727.0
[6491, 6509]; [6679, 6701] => 6586.7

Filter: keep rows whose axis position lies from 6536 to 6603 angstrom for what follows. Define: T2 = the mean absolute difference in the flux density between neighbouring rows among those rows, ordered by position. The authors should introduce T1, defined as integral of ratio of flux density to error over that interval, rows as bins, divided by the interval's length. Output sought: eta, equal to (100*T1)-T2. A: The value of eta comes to 1004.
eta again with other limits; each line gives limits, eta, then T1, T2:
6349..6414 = 922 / 9.2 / 0.0831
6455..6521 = 913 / 9.1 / 0.0707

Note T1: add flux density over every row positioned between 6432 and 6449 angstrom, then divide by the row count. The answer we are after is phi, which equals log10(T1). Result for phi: -0.207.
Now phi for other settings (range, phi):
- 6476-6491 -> -0.209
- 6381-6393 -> -0.166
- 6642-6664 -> -0.132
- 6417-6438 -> -0.223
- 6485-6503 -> -0.189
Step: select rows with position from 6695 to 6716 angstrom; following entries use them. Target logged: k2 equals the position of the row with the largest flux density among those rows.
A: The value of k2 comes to 6714.61 angstrom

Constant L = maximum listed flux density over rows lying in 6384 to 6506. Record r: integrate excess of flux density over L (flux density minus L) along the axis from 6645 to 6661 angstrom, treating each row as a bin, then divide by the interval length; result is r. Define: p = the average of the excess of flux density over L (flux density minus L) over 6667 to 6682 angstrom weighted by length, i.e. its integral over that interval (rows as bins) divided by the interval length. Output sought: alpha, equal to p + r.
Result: -0.116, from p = -0.08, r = -0.034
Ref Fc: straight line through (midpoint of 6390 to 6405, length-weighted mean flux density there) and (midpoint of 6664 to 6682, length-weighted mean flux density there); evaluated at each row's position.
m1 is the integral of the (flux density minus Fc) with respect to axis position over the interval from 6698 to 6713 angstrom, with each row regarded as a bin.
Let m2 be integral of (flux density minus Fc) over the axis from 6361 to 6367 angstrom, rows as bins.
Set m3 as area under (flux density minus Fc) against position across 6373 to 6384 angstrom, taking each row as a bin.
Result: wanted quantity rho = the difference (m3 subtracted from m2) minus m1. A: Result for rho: -0.4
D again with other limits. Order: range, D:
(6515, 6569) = 6549.69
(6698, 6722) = 6702.25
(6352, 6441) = 6439.03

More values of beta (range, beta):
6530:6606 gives 756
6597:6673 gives 817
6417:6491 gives 643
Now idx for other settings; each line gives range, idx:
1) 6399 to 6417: 6403.55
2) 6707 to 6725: 6708.43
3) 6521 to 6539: 6531.62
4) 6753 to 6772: 6754.93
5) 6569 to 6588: 6570.84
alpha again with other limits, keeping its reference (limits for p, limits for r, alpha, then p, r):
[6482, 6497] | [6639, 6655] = -0.177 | -0.13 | -0.047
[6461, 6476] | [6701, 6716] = -0.190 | -0.13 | -0.061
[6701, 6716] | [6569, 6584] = -0.107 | -0.06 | -0.045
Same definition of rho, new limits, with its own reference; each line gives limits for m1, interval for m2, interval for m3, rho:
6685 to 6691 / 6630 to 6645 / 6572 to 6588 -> -0.3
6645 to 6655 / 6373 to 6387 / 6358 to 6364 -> 0.1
